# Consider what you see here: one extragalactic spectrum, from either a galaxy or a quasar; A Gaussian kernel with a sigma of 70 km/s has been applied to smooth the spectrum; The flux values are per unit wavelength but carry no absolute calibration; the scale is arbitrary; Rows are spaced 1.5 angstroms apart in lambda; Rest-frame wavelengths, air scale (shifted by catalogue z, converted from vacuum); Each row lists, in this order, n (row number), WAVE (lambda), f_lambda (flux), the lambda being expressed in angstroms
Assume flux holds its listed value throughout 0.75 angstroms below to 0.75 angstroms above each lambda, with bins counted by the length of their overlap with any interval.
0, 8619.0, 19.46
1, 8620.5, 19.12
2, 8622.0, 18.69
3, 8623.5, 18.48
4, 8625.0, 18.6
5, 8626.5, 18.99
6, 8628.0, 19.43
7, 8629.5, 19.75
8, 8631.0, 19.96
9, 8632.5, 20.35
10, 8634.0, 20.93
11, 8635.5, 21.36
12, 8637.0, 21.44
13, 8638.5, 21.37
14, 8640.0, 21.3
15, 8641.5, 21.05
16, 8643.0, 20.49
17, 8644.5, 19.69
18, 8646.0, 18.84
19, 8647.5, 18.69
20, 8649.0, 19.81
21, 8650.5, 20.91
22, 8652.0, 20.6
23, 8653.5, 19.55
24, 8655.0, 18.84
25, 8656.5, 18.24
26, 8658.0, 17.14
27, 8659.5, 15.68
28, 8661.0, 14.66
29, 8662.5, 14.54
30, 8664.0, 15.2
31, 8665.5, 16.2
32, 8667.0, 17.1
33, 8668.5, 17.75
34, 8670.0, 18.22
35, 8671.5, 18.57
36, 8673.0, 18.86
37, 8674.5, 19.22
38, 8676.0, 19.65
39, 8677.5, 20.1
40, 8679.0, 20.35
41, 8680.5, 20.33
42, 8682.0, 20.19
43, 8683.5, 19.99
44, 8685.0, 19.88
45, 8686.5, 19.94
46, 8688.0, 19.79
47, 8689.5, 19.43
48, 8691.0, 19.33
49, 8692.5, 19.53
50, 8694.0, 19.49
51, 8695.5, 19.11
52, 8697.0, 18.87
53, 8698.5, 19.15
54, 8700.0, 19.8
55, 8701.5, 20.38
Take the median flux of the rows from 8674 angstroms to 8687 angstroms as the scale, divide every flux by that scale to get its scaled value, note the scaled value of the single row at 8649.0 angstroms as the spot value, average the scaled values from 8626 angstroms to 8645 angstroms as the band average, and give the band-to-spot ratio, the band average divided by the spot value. 1.03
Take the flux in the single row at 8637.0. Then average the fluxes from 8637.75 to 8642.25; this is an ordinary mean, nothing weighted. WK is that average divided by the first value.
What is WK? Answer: 0.99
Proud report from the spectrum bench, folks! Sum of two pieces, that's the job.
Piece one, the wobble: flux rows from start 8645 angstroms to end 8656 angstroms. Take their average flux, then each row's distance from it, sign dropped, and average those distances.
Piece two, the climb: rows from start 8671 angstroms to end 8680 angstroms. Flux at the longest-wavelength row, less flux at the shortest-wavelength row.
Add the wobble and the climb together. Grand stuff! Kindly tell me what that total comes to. 2.5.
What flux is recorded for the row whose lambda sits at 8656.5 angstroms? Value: 18.24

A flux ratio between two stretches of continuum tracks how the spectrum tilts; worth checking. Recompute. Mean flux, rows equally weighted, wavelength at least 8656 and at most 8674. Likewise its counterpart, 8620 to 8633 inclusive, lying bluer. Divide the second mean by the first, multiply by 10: 11.4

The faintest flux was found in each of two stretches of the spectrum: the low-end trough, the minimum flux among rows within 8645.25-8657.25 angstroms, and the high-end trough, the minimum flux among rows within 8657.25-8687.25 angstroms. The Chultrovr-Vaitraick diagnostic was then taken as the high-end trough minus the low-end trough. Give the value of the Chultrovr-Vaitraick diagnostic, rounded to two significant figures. -3.7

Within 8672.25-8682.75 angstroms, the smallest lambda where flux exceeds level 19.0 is 8674.5 angstroms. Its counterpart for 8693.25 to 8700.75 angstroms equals 8694.0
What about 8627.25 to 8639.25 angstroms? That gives 8628.0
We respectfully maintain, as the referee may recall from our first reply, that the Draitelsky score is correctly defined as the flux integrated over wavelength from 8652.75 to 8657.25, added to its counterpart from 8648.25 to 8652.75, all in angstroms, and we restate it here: 177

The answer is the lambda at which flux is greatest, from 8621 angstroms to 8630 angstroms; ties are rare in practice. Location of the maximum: 8629.5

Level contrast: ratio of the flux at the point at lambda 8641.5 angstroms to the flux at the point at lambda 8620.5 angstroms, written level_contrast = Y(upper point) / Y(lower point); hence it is 1.10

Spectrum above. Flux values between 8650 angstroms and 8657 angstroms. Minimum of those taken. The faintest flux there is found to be 18.24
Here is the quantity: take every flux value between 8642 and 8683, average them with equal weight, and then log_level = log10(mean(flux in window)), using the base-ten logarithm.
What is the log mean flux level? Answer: 1.27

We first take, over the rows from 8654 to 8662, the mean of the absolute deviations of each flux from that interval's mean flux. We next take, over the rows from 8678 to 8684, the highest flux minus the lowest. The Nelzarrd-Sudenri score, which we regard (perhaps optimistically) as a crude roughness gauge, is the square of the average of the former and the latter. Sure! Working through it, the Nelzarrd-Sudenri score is 0.77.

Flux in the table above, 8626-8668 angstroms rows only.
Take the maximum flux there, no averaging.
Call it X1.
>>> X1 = 21.44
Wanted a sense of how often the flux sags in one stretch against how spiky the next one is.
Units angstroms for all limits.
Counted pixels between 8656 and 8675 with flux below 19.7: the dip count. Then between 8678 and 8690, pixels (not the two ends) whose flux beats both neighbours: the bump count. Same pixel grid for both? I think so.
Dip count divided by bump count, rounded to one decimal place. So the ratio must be 13.0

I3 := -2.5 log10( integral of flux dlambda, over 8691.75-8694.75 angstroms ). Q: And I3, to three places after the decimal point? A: -4.418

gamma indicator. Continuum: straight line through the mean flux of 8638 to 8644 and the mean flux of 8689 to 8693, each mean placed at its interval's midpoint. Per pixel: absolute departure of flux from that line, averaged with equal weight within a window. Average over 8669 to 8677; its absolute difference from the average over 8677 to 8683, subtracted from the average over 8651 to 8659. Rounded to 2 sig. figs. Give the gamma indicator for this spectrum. 1.1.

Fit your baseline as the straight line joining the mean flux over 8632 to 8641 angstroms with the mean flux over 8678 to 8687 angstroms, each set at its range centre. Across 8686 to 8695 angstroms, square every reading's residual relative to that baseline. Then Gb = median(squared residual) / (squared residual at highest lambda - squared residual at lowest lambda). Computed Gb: 1.0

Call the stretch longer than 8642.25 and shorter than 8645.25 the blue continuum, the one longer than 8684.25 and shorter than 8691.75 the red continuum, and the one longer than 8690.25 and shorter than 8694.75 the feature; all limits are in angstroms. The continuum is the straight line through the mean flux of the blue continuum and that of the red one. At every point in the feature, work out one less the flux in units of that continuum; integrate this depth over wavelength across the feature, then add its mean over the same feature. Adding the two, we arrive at 0.1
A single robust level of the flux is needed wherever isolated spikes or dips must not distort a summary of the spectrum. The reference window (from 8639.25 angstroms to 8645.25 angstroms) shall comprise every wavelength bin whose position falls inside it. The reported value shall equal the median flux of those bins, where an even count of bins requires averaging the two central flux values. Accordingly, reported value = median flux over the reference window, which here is 20.8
